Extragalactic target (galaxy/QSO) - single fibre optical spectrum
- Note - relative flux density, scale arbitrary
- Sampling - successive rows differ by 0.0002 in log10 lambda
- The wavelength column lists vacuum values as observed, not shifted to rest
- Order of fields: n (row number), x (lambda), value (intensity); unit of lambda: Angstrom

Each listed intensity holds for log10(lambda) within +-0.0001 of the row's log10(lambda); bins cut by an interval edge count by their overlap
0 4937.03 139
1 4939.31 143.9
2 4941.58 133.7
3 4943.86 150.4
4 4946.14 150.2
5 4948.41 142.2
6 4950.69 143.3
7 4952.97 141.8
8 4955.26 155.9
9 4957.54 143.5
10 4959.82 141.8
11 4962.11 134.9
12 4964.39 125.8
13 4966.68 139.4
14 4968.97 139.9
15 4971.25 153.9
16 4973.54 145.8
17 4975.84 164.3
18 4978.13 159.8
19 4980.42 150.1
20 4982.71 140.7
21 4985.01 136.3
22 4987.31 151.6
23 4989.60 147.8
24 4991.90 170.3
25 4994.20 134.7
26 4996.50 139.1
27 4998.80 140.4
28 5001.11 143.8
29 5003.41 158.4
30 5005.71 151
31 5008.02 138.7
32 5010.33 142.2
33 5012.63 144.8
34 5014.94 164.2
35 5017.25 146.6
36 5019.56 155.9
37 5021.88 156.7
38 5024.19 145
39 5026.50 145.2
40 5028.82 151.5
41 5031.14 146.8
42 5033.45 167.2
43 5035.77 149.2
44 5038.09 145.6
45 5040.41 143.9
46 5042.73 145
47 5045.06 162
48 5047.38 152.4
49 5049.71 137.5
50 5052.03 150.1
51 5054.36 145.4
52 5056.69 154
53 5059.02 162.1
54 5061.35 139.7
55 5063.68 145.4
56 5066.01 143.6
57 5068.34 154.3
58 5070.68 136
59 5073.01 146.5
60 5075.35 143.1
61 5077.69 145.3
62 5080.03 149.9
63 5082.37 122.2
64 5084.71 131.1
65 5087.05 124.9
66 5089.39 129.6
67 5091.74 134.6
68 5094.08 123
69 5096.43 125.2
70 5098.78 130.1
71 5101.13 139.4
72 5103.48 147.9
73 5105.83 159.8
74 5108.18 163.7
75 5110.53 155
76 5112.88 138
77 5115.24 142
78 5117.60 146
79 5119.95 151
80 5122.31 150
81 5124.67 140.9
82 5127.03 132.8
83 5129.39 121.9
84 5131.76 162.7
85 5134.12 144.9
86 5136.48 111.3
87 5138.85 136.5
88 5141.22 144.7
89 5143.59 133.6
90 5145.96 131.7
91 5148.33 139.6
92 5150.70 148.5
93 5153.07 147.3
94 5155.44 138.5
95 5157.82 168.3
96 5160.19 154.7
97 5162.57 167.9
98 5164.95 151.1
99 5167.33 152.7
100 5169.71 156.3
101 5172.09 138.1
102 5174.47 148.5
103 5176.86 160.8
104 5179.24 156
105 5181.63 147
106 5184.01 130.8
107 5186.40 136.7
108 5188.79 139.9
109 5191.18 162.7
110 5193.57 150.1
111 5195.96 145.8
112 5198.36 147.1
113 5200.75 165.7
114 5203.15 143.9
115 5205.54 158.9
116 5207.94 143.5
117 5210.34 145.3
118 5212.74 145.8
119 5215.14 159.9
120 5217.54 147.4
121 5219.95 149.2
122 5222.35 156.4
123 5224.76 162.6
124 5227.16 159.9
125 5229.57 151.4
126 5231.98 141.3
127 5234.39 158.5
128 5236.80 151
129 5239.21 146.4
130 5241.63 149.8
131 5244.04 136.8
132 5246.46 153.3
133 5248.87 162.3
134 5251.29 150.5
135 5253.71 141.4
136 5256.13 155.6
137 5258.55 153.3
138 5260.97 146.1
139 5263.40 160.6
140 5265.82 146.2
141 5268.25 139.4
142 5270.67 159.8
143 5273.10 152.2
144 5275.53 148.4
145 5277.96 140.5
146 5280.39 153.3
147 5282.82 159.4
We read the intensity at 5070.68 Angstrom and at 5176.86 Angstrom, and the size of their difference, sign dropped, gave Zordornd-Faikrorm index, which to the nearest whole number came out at 25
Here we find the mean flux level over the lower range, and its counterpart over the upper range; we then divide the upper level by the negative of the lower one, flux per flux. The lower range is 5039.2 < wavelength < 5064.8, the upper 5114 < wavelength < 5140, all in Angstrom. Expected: -0.94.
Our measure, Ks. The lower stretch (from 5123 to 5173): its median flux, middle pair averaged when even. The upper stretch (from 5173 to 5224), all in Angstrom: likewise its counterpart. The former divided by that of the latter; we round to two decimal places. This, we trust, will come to 0.98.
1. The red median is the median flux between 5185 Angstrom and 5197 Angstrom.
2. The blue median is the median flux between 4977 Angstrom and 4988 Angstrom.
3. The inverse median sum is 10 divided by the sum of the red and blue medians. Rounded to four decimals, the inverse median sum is 0.0338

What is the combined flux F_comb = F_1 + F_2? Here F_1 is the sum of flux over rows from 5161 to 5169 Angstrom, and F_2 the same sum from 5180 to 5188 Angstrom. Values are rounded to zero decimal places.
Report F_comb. 886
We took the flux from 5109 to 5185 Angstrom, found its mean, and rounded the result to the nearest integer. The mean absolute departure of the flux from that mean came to 10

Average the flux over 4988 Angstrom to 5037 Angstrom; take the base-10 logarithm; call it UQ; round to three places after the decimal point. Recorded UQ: 2.175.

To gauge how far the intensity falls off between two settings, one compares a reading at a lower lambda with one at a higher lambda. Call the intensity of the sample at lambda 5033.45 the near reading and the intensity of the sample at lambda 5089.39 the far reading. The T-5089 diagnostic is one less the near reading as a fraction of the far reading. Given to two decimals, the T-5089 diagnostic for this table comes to -0.29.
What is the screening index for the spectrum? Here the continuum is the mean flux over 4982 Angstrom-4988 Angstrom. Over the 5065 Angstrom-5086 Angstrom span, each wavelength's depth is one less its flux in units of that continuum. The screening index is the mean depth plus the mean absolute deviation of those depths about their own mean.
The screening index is 0.06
